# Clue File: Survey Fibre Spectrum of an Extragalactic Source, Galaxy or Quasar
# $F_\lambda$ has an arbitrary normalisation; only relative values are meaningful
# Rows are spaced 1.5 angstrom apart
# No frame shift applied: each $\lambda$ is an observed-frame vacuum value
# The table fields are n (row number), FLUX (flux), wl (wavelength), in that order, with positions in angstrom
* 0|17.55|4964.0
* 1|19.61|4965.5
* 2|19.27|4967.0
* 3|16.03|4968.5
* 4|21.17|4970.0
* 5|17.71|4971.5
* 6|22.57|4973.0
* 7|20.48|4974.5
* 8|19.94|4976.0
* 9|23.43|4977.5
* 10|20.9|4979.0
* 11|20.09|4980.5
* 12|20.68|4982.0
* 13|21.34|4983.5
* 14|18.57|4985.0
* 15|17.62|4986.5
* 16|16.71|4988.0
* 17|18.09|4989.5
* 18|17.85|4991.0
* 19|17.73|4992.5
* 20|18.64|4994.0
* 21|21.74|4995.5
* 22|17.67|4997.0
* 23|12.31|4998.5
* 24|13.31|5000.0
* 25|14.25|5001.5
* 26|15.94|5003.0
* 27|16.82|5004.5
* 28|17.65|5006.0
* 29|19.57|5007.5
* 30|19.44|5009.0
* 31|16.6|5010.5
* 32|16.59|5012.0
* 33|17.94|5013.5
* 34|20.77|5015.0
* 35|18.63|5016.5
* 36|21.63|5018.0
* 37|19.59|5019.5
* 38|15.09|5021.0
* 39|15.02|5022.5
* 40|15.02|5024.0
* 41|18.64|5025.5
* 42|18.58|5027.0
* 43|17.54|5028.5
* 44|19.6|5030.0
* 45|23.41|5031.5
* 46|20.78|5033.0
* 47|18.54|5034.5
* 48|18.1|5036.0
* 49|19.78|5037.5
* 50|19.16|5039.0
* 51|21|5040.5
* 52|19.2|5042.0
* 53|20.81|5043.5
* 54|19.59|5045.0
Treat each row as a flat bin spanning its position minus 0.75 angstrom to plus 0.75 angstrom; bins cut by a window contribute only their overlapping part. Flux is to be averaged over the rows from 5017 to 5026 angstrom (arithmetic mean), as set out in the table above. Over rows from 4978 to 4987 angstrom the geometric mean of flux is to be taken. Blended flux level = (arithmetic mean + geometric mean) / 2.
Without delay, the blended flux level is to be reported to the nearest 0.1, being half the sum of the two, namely 18.7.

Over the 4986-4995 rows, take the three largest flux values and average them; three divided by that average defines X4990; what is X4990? 0.165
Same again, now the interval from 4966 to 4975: 0.140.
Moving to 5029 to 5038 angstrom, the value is 0.141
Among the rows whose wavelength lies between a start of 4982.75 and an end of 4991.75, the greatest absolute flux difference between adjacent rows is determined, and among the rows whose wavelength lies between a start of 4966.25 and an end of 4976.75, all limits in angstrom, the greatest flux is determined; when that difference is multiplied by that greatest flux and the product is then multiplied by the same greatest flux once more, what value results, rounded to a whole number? 1411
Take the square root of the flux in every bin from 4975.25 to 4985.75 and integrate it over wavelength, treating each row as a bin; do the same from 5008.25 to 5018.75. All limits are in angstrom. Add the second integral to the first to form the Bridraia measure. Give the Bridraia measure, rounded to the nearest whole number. 93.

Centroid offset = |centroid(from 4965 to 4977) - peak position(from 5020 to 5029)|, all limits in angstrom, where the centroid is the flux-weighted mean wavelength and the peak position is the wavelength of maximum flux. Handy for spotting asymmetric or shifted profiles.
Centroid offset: 54.6 angstrom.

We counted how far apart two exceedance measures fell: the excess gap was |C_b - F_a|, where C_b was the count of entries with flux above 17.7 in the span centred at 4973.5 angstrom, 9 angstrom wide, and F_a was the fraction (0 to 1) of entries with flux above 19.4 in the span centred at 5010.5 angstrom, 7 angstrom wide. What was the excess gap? 5.6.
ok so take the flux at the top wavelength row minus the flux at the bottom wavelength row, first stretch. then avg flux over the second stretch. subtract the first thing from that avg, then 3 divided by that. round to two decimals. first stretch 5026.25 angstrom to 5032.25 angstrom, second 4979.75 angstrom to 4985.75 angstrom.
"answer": 0.20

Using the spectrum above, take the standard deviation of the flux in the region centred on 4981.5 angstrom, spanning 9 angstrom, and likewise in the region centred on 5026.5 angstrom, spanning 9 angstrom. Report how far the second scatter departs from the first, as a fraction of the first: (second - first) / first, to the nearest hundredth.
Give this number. 0.23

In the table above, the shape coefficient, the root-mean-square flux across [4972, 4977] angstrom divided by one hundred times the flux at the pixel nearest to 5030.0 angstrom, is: 0.0107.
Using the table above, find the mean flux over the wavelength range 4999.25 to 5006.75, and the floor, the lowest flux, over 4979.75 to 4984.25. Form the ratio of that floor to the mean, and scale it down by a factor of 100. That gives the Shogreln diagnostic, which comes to 0.0129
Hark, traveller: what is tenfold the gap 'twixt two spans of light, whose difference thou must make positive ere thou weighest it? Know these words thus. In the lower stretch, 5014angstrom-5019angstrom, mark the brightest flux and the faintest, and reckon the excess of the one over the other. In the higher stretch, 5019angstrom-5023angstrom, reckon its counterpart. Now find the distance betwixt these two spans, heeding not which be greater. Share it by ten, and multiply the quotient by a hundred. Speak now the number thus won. 16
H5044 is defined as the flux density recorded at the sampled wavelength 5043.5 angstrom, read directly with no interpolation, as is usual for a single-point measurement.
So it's 20.81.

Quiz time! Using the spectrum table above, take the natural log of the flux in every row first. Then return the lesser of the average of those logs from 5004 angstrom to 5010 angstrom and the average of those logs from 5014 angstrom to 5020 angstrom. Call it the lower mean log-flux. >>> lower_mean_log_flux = 2.91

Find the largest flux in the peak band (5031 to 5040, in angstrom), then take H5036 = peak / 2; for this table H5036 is 11.7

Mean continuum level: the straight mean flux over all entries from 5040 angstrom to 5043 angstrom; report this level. 20.1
